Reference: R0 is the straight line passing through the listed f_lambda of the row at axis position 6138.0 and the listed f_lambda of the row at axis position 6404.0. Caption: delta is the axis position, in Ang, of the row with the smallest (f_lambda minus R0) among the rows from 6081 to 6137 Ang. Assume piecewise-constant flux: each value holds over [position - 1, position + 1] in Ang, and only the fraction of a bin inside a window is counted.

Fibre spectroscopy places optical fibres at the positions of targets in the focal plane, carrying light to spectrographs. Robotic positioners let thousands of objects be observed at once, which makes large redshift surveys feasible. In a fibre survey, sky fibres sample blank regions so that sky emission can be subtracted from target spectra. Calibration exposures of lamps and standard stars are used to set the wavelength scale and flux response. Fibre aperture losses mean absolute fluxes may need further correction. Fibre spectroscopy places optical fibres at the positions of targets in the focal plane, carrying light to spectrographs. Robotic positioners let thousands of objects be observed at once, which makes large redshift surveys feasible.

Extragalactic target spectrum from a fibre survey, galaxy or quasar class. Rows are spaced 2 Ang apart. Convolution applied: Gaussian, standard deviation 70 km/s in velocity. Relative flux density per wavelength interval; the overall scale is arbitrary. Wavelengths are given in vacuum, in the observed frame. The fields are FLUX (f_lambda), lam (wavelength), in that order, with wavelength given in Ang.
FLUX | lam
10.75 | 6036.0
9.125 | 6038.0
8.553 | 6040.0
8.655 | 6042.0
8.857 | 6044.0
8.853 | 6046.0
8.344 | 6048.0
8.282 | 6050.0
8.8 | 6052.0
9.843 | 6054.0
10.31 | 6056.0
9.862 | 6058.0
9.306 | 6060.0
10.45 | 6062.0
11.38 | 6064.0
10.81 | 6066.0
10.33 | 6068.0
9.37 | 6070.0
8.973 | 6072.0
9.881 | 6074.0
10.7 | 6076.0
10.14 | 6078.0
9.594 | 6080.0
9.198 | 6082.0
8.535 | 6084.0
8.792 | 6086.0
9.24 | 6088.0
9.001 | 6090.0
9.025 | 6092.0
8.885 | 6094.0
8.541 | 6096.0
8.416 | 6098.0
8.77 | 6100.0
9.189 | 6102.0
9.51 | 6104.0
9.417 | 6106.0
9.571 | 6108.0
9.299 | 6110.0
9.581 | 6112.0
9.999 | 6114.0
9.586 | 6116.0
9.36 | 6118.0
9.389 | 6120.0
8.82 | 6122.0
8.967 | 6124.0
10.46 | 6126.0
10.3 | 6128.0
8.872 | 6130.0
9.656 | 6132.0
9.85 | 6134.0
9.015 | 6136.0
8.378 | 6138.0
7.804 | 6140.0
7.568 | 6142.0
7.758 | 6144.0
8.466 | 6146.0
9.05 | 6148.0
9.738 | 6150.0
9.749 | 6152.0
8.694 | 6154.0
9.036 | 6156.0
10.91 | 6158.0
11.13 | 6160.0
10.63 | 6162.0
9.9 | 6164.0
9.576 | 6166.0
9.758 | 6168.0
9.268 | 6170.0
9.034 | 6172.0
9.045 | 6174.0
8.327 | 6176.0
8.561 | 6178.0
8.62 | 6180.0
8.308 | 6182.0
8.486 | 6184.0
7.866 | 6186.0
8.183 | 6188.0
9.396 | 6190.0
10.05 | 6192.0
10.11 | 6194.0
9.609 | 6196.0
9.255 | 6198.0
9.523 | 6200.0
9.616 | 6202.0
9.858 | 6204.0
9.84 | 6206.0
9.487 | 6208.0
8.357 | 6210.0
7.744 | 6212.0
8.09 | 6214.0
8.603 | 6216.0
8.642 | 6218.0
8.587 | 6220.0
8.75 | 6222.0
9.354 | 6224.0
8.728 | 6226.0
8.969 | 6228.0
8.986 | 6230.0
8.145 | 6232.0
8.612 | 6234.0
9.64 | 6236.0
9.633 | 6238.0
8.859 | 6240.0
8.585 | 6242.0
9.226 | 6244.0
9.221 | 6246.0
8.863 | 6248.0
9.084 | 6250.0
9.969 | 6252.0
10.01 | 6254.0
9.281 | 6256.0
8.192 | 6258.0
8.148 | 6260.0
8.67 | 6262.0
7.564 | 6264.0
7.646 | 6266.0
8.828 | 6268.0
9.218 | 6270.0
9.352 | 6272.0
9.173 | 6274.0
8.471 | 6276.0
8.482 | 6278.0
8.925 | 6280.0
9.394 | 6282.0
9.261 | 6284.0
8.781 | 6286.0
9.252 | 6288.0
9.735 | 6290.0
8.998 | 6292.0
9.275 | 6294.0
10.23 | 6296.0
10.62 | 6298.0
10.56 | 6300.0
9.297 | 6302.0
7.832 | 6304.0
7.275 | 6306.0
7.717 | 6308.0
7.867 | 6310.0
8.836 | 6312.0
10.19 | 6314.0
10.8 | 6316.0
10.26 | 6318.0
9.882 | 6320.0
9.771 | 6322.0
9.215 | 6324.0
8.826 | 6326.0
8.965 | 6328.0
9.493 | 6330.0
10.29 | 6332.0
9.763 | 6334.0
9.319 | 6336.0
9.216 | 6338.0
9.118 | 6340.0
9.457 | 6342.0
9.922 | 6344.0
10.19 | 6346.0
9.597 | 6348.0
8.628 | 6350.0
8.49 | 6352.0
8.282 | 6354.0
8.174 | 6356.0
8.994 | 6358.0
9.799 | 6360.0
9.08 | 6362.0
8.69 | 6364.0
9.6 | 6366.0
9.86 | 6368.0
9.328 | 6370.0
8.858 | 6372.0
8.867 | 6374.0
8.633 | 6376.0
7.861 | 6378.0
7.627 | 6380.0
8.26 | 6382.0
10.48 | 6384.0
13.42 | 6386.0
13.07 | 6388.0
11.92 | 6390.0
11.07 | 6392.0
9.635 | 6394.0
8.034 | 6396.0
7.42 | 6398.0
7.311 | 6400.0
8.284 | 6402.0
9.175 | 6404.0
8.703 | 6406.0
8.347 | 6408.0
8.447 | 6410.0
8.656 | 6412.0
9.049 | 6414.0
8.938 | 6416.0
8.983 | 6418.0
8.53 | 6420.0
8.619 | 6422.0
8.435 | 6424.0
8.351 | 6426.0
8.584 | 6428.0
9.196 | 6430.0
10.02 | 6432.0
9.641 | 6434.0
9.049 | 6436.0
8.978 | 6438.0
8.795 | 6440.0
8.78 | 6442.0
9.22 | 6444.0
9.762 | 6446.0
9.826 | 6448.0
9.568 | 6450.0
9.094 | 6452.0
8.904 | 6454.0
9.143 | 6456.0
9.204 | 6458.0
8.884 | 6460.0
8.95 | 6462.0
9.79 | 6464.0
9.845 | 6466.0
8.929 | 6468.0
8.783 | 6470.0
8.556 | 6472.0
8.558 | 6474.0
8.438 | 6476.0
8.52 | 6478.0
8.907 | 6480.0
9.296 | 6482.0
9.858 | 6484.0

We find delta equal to 6098.0 Ang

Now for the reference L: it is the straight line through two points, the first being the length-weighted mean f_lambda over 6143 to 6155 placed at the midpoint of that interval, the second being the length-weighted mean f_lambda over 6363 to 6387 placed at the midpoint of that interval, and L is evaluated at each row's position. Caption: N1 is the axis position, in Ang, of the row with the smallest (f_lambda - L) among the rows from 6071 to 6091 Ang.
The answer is 6084.0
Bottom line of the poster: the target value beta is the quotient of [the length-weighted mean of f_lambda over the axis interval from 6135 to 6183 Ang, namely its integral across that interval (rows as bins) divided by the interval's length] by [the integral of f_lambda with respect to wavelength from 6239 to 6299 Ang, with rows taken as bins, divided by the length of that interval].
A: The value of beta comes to 1.01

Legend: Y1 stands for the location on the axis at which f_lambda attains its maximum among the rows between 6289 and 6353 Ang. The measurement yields 6316.0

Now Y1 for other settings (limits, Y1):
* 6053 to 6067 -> 6064.0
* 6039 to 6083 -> 6064.0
